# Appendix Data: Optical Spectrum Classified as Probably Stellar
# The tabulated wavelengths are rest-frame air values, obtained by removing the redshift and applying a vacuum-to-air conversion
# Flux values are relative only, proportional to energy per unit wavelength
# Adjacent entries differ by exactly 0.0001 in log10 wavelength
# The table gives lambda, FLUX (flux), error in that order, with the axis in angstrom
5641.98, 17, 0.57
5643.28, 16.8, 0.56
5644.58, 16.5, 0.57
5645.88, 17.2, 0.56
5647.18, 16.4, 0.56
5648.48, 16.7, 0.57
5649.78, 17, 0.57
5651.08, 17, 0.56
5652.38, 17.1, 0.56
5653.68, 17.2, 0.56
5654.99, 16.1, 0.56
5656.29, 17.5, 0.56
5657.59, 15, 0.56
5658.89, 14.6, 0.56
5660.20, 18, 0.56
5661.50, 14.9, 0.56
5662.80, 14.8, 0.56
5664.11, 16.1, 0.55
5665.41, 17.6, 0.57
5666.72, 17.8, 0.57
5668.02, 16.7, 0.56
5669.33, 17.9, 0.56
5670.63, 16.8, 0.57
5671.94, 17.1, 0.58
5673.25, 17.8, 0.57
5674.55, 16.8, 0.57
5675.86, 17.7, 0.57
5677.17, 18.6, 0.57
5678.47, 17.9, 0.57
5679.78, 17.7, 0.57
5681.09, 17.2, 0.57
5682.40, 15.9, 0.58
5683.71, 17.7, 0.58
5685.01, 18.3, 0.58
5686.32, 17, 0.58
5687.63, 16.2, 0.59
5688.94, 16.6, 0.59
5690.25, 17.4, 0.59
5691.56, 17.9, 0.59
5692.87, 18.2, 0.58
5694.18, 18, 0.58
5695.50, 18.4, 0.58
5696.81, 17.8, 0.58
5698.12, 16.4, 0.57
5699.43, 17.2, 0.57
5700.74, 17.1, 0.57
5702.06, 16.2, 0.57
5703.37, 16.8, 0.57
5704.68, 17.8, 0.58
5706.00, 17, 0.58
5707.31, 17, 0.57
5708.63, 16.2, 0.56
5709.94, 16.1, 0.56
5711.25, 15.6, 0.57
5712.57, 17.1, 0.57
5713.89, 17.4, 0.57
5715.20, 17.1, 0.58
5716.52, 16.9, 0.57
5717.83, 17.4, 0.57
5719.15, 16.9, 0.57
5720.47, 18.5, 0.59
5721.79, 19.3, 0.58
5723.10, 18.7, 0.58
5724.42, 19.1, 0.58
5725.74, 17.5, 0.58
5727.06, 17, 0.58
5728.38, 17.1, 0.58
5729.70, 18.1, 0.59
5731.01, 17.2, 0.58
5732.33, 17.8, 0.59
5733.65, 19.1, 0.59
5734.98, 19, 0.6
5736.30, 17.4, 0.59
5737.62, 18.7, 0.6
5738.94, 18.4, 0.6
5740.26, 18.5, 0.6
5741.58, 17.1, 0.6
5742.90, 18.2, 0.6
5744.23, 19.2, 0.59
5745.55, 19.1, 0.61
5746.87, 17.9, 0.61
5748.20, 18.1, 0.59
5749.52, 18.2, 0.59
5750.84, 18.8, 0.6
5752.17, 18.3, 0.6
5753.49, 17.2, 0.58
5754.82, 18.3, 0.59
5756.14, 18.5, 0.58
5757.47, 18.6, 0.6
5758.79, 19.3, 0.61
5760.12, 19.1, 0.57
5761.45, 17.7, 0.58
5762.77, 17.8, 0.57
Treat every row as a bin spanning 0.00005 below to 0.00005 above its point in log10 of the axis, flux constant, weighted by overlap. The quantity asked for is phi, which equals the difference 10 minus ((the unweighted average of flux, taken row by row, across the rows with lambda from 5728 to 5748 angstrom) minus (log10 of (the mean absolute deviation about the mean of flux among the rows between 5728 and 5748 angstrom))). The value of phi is -8.4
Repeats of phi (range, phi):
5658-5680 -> -7.0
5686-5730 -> -7.5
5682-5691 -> -7.2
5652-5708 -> -7.2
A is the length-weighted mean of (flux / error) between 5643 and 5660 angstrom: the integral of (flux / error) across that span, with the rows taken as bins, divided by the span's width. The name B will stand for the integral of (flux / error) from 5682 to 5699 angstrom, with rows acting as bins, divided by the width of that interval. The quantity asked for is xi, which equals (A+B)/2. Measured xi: 29.7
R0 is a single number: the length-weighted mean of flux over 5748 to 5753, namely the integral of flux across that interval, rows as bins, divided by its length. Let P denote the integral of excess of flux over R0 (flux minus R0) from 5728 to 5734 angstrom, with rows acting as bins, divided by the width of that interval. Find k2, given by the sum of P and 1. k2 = 0.5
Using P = -0.5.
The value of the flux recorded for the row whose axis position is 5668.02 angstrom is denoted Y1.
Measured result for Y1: 16.7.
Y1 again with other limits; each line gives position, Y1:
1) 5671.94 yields 17.1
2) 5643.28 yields 16.8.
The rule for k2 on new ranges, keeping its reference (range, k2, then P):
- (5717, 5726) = 0.8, -0.2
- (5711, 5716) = -0.5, -1.5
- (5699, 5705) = -0.4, -1.4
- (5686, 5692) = -0.4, -1.4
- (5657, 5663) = -1.8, -2.8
